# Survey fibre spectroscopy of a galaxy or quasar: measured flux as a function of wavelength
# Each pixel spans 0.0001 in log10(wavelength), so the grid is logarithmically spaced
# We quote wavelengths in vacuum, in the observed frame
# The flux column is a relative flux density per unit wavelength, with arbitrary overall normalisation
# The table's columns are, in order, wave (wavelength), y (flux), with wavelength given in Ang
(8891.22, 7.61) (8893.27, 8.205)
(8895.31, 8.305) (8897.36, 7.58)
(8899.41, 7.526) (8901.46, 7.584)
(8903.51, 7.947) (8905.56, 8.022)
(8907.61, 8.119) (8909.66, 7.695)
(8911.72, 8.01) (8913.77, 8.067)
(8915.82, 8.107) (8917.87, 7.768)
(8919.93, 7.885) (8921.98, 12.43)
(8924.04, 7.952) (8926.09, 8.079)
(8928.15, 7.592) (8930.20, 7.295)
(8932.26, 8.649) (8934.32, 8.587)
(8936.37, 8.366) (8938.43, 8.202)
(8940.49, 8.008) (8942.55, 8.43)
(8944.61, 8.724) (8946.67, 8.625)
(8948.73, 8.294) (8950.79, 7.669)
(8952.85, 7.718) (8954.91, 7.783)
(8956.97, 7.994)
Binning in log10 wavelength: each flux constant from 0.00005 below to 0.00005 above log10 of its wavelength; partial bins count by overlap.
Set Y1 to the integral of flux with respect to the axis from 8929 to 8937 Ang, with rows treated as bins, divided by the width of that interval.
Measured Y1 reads 8.2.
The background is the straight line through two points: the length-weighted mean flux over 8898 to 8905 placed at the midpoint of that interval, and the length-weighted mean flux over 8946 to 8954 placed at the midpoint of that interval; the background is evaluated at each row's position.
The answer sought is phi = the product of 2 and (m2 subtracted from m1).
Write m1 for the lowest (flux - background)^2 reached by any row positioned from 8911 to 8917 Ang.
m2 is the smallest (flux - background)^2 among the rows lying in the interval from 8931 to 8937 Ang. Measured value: -0.23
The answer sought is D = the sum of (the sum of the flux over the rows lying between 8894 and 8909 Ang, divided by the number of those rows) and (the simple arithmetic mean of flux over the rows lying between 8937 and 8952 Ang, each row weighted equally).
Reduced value 16.1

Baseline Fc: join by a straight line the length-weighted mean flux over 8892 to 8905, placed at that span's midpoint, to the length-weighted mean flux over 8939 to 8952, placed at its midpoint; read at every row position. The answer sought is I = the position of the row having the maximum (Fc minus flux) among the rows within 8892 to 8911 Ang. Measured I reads 8899.41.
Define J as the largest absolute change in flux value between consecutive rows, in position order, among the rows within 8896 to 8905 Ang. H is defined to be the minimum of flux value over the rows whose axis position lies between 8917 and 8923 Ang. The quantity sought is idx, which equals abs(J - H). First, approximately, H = 7.768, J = 0.4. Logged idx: 7.4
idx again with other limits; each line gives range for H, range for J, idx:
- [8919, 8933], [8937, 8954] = 6.7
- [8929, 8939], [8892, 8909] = 6.6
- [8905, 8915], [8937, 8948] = 7.3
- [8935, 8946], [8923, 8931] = 7.5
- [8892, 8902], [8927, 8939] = 6.2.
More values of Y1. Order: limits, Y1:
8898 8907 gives 7.8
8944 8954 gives 8.2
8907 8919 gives 8.0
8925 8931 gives 7.7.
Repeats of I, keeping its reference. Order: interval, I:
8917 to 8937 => 8930.20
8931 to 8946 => 8940.49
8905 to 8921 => 8917.87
